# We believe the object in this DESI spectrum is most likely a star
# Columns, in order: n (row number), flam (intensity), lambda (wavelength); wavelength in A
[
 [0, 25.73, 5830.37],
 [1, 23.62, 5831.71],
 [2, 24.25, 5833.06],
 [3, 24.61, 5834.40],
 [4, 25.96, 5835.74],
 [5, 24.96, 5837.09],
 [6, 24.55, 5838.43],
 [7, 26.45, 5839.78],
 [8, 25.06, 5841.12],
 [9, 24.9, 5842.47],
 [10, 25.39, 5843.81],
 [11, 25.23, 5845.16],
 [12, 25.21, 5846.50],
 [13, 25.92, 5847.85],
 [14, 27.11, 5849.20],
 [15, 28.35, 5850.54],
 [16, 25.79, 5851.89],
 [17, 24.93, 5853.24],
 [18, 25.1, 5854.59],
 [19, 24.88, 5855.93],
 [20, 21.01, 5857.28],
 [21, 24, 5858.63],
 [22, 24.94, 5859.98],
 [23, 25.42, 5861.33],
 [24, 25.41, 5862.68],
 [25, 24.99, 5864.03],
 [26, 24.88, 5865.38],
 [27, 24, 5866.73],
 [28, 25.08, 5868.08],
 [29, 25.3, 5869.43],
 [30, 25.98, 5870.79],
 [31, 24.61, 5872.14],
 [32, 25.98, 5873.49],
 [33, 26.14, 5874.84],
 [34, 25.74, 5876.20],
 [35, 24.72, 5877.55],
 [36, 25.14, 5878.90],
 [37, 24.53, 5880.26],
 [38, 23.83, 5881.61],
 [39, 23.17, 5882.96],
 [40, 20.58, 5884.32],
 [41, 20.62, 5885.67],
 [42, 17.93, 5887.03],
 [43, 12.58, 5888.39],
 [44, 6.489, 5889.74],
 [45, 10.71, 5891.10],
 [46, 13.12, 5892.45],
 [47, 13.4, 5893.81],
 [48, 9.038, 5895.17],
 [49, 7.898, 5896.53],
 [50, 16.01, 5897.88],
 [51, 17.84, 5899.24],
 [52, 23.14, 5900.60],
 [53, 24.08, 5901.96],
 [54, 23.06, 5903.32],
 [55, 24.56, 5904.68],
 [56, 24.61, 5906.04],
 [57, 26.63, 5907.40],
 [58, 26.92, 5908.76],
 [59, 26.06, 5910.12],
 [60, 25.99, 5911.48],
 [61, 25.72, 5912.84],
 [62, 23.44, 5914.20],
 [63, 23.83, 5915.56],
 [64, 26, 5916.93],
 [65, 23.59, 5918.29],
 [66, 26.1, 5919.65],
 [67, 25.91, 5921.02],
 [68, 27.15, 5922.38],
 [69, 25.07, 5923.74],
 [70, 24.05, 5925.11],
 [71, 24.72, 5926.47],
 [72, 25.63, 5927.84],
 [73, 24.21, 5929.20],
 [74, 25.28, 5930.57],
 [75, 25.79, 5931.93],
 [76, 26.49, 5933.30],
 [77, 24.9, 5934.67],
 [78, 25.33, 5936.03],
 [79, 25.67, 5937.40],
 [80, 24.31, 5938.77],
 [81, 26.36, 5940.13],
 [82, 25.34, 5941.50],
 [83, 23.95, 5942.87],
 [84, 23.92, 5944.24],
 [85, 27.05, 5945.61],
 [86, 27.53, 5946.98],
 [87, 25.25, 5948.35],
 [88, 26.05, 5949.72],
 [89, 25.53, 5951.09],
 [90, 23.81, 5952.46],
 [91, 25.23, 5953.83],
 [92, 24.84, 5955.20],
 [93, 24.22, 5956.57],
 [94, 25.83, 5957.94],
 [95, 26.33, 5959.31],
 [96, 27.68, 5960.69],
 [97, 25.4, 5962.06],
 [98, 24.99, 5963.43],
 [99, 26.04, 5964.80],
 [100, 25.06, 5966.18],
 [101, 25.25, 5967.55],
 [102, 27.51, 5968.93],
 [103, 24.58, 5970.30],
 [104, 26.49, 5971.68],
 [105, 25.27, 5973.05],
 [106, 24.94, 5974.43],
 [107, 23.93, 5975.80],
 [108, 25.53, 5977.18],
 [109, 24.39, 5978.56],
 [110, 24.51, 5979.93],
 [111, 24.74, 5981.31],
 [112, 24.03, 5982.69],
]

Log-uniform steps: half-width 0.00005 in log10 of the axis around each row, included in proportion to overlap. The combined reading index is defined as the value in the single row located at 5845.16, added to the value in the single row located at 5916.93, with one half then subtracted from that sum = 50.7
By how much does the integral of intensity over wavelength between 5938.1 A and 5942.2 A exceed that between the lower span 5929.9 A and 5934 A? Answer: -2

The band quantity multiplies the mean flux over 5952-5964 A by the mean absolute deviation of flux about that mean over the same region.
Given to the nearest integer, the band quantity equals 21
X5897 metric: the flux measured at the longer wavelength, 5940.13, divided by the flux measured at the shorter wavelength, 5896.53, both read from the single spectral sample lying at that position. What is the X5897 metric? 3.34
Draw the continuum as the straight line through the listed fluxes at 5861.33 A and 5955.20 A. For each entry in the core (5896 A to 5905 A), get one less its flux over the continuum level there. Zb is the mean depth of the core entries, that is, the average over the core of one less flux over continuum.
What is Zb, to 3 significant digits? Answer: 0.225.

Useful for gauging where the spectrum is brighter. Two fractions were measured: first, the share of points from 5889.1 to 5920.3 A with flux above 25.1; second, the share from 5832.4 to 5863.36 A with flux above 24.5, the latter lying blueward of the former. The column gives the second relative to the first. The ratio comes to 2.9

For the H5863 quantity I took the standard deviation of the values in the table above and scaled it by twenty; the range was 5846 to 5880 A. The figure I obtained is 25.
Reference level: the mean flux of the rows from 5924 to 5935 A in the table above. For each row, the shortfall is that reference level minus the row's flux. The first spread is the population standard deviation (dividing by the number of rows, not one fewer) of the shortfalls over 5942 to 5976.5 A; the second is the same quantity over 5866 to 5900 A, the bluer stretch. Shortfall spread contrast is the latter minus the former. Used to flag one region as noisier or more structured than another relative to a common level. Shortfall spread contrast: 5.3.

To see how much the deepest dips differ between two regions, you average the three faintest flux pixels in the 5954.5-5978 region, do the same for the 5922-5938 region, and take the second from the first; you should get -0.1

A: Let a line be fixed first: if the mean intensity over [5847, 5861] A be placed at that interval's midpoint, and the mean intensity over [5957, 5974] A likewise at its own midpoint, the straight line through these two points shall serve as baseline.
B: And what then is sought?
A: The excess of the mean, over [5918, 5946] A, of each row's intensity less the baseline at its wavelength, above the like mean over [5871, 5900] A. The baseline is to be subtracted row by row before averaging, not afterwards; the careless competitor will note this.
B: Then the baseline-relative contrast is 6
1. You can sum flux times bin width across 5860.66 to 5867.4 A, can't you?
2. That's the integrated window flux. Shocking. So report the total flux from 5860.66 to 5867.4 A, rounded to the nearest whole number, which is 168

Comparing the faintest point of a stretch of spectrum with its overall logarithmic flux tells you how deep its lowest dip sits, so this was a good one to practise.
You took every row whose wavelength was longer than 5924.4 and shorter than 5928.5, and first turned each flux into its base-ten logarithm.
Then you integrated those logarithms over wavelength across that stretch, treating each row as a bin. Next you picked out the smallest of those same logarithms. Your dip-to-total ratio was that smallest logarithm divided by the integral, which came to 0.242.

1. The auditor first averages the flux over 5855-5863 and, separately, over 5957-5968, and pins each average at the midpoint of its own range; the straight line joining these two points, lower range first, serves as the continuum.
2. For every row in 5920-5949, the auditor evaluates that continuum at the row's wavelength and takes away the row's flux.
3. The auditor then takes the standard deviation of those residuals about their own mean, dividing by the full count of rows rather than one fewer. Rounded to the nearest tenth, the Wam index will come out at 1.0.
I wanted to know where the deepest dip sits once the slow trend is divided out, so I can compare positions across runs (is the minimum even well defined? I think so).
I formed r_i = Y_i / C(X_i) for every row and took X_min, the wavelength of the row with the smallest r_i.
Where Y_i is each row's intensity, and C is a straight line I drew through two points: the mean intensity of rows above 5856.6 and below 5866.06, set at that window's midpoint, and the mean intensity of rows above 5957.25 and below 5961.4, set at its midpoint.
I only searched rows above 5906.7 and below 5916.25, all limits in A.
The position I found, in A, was 5914.20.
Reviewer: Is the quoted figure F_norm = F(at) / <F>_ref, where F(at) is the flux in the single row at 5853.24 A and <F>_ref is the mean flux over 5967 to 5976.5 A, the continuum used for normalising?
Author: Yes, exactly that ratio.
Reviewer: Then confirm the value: 0.98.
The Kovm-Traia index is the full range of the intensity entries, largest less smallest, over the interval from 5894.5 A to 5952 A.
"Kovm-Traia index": 20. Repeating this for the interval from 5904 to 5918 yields 3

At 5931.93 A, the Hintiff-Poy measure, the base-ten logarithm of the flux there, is 1.41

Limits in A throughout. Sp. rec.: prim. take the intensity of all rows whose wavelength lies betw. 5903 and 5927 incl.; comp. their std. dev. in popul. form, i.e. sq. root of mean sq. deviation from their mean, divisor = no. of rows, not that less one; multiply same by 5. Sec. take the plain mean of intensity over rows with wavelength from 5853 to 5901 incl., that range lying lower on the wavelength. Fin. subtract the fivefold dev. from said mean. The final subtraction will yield 15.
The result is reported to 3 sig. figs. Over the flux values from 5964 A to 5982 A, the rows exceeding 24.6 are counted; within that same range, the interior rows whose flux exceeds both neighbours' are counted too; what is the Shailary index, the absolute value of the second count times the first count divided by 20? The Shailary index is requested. 1.35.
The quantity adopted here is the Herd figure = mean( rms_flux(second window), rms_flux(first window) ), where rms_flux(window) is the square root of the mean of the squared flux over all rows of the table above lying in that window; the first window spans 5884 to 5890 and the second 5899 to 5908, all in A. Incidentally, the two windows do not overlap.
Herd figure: 20.1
